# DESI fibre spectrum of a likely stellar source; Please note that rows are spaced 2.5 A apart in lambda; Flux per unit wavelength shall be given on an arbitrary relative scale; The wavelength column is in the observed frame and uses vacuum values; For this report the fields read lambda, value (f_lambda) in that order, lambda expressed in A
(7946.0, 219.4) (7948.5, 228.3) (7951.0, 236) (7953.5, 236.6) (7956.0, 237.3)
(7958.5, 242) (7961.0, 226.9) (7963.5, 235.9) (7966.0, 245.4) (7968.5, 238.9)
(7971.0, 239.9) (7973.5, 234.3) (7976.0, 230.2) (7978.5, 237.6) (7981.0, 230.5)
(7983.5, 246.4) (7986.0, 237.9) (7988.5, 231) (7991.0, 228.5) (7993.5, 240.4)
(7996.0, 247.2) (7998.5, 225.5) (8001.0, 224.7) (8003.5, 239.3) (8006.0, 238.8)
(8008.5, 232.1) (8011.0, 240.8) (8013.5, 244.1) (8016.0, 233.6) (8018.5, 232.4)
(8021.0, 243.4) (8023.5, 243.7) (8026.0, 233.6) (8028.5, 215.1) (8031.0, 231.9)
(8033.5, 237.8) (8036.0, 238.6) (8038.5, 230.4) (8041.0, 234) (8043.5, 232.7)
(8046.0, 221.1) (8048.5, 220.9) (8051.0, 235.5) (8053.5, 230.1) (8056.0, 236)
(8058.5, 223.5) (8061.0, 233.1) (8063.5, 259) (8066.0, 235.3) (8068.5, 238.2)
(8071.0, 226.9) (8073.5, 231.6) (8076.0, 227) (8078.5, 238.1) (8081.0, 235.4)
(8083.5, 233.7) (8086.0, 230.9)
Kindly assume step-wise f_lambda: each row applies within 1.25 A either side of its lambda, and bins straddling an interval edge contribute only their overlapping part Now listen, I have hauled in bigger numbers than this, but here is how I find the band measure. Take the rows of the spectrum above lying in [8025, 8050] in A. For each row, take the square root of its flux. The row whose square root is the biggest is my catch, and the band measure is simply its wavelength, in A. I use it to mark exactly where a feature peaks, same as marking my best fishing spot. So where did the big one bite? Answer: 8036.0 A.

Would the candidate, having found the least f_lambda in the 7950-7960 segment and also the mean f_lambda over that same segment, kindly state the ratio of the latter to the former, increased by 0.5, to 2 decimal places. 1.51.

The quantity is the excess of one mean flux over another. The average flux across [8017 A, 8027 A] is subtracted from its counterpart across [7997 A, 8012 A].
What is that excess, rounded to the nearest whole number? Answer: -5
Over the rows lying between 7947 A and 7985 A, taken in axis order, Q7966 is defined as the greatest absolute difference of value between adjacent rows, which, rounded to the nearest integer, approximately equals 16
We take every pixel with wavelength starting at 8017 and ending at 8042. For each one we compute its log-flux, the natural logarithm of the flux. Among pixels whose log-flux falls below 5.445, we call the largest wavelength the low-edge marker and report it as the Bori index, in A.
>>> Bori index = 8038.5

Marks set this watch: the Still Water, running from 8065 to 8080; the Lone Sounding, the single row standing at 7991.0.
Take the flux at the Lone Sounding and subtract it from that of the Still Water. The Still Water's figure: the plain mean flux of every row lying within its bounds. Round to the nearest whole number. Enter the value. 4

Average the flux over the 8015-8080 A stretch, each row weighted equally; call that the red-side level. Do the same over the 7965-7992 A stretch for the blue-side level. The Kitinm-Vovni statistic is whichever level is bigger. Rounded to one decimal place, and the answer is 236.4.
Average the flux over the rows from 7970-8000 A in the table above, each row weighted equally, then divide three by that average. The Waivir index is 0.0127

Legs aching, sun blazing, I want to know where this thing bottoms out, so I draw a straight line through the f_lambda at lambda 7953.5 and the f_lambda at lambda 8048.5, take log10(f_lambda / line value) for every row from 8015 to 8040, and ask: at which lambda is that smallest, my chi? 8028.5 A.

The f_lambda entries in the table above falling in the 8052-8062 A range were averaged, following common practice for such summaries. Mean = 230.7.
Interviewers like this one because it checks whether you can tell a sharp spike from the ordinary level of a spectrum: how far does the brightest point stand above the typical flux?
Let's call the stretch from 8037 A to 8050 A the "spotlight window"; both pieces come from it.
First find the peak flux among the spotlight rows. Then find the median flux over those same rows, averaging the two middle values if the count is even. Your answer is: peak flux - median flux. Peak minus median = 3.6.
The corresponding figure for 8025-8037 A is 5.0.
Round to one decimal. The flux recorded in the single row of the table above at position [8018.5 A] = 232.4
